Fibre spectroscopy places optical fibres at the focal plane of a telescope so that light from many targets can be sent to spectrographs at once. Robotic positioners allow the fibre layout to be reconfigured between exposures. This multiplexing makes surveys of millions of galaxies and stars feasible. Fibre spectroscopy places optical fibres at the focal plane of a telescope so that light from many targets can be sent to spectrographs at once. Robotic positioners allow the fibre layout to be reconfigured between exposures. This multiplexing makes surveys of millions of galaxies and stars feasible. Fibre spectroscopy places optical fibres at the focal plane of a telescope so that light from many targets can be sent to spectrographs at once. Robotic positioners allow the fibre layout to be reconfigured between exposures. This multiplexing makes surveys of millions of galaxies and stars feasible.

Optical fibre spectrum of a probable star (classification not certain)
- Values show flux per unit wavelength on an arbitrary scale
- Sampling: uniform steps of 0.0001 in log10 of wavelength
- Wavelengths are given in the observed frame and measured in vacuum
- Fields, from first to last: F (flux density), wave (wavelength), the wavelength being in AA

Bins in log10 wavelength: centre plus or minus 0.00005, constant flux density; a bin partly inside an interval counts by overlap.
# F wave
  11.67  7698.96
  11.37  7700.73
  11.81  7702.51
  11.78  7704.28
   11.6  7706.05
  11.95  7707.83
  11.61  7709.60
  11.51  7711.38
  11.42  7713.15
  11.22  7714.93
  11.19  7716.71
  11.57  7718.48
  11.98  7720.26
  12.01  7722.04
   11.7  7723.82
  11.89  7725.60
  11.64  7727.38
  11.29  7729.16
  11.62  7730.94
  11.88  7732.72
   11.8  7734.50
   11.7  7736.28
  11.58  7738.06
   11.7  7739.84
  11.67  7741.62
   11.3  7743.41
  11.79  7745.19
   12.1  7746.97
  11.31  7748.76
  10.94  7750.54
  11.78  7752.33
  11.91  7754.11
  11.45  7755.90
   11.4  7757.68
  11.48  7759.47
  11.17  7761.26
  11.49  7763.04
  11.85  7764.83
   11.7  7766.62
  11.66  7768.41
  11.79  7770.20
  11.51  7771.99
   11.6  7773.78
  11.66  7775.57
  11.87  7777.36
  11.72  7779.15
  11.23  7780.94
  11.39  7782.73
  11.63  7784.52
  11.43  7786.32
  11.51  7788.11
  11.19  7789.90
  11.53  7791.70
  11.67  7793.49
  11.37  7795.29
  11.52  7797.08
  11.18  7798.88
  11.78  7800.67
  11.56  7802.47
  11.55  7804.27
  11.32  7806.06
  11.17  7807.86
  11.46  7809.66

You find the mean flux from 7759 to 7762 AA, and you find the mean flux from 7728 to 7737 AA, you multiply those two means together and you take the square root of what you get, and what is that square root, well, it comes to 11.5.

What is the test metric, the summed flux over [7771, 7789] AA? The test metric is 116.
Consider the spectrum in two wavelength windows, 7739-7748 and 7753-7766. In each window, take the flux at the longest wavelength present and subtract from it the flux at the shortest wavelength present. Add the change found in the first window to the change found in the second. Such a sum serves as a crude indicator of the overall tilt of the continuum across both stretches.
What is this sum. 0.34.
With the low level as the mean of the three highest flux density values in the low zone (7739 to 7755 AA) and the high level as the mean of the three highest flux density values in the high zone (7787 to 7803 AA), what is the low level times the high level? 139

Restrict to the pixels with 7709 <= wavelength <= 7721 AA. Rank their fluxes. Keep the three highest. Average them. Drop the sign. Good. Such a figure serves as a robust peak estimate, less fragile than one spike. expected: 11.7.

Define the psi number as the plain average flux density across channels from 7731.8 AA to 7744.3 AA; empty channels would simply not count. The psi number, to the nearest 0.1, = 11.7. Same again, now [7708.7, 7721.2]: 11.5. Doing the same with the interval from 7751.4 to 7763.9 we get 11.5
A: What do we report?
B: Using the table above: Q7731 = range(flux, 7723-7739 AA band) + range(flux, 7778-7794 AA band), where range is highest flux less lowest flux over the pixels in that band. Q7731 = 1.13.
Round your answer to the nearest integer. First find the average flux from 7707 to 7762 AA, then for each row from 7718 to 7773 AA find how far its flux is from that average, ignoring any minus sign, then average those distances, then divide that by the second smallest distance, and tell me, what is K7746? 10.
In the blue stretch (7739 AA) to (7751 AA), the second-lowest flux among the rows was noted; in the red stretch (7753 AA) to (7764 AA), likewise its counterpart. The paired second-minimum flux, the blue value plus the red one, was 22.7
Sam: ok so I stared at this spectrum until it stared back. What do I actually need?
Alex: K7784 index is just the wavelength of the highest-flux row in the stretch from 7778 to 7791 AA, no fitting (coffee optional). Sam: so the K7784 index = 7779.15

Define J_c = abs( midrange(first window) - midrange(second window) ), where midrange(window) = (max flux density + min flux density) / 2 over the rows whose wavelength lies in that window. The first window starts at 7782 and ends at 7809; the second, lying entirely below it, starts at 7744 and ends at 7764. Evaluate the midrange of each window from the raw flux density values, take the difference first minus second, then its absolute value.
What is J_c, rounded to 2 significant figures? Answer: 0.045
